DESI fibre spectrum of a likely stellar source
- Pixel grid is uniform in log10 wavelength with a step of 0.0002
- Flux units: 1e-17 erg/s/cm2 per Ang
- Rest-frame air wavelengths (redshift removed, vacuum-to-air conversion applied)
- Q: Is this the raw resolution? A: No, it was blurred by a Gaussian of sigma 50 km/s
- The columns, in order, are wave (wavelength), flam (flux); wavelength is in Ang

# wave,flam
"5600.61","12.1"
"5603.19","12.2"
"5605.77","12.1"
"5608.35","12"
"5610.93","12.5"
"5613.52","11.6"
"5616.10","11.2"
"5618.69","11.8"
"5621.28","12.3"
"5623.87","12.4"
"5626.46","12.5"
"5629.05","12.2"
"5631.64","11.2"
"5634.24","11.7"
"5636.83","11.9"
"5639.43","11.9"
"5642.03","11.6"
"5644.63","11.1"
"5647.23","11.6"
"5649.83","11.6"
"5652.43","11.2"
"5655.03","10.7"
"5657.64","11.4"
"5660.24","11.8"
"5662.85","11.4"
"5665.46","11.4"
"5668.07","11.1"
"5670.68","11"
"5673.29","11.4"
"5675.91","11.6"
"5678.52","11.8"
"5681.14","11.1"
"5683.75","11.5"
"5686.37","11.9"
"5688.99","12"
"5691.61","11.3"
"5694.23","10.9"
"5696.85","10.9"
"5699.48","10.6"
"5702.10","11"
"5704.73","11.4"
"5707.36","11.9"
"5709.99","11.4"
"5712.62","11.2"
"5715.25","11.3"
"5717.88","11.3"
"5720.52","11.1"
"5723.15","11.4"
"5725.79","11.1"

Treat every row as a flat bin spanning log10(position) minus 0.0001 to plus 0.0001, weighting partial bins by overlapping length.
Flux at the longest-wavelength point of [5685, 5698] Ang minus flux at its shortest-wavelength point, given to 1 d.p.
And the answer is -1.0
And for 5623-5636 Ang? -0.7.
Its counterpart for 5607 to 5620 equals -0.2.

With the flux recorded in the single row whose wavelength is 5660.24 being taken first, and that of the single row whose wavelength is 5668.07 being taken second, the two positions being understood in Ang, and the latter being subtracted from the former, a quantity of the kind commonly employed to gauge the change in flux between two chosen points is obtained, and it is 0.70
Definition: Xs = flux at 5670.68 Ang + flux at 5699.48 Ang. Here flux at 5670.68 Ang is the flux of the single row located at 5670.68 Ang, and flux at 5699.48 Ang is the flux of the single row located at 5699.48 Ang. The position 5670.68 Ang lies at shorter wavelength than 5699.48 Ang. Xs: 21.6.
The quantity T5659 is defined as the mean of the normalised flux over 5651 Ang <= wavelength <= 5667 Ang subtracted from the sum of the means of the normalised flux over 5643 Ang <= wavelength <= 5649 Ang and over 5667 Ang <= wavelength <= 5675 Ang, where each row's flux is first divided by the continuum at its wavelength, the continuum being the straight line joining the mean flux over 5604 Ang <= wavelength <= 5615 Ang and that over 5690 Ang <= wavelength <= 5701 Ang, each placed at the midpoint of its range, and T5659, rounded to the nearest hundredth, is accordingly 0.98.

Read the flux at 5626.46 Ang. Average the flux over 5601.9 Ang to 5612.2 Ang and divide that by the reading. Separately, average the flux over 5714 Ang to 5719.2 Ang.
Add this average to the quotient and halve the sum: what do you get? 6.14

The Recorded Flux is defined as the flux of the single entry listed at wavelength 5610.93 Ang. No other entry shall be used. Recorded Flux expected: 12.5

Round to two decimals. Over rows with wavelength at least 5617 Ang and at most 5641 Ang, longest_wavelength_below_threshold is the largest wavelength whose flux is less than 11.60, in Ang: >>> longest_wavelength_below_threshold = 5631.64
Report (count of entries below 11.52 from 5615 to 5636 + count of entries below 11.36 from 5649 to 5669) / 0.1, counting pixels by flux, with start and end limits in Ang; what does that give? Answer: 50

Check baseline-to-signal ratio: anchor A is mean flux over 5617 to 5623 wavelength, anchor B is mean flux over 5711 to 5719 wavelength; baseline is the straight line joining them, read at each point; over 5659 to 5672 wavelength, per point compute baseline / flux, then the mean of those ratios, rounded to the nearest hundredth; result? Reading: 1.03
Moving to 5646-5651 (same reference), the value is 1.02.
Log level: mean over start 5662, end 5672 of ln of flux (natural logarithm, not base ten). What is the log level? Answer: 2.42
